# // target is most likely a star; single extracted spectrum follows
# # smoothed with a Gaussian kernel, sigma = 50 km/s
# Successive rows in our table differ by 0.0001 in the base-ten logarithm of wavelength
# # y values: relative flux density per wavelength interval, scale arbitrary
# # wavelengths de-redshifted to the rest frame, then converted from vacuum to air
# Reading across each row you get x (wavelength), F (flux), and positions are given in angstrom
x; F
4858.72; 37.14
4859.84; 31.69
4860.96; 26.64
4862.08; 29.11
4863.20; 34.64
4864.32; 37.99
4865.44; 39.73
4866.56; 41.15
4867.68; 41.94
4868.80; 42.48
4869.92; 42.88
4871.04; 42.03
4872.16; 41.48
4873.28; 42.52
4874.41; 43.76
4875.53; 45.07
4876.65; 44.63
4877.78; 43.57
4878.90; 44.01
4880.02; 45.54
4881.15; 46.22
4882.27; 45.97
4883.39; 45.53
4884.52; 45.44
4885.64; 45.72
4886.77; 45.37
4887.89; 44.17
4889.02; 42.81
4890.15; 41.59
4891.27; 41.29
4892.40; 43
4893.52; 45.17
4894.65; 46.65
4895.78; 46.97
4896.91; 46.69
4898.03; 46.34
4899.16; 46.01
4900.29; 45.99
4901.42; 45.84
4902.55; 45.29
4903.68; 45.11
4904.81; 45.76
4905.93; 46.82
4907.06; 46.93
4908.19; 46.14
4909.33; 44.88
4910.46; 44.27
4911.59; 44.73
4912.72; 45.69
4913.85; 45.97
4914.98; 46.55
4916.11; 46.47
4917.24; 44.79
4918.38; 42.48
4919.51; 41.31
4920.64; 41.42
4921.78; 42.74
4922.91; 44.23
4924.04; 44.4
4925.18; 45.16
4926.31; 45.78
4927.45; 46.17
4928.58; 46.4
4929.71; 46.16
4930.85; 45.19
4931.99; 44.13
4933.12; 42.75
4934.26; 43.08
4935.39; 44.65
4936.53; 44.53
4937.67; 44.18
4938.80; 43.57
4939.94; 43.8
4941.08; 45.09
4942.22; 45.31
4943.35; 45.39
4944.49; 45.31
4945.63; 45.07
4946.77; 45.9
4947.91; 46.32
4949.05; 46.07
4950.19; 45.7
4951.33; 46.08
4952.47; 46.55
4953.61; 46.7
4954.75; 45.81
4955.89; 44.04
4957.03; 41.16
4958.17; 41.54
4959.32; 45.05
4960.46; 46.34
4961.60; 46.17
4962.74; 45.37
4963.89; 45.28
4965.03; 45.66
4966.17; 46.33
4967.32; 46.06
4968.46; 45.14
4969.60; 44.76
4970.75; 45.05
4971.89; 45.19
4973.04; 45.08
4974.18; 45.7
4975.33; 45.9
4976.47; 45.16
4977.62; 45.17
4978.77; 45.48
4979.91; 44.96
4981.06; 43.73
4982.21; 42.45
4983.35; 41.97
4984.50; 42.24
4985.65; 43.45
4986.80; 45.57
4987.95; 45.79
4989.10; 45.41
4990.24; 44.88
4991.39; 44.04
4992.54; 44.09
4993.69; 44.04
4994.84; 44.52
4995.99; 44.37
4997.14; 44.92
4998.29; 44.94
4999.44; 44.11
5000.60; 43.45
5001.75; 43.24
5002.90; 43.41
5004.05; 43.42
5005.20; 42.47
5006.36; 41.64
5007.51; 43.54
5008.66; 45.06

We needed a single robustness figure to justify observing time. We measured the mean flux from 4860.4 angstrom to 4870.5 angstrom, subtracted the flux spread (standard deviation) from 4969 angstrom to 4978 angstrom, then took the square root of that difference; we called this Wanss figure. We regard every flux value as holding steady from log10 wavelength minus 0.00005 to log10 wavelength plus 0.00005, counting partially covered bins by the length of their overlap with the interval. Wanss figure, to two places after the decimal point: 6.09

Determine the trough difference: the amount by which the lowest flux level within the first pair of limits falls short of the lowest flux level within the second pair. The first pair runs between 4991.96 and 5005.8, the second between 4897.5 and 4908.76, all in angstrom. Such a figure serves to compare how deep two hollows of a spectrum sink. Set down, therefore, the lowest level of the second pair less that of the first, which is 2.6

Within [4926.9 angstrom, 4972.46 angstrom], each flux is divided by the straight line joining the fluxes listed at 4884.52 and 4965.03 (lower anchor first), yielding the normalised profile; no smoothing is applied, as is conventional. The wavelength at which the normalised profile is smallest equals 4957.03 angstrom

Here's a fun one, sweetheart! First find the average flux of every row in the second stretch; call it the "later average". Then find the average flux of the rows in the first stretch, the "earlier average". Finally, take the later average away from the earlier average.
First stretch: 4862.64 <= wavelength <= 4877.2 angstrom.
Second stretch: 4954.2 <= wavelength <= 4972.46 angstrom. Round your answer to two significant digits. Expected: -3.4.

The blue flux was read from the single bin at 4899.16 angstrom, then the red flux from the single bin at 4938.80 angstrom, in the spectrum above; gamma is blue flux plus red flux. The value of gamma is 89.6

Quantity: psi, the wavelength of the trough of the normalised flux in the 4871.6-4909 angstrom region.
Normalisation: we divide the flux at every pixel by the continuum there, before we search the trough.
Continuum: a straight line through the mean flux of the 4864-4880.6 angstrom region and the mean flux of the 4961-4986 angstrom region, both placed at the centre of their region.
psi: 4891.27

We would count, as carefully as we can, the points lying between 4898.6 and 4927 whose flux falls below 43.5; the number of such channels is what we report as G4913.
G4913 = 4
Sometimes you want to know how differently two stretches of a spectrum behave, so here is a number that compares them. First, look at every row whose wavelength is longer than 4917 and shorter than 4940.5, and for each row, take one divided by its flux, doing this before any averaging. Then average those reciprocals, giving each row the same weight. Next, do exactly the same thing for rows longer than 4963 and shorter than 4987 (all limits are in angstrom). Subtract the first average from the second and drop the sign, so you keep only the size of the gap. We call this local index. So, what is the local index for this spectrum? 0.0003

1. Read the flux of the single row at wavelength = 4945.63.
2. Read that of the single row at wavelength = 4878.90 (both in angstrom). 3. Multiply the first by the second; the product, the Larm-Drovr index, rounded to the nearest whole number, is 1984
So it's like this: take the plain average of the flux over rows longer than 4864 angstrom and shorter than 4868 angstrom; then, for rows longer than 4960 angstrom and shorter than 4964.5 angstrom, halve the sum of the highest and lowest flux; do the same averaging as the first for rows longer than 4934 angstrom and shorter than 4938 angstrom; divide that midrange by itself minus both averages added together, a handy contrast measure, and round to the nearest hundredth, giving -1.19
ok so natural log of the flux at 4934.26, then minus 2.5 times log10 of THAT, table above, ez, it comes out -1.439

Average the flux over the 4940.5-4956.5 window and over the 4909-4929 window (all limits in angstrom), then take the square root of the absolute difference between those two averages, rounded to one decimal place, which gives 1.0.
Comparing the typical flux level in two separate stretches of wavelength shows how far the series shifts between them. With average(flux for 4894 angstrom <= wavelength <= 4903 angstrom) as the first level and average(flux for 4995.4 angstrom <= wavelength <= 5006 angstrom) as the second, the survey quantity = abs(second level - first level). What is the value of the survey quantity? 2.4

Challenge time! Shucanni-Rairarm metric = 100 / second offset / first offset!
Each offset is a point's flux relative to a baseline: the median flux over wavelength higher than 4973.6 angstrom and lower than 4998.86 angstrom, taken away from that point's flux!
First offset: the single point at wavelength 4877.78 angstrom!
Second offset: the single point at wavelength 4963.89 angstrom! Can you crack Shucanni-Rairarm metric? -198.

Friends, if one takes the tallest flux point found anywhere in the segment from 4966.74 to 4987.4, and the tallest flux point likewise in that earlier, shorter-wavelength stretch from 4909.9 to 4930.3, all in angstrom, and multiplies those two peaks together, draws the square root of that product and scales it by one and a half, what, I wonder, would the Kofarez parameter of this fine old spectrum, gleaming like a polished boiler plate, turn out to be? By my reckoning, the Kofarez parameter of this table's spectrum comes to 69.5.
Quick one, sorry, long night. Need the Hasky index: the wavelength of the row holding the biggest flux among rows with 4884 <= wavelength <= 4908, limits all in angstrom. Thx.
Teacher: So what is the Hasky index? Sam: 4895.78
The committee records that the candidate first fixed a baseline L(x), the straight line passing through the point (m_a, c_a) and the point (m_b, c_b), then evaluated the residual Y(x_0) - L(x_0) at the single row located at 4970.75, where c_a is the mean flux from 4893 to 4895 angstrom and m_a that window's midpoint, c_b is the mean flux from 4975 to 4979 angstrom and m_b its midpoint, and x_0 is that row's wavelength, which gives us -0.4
